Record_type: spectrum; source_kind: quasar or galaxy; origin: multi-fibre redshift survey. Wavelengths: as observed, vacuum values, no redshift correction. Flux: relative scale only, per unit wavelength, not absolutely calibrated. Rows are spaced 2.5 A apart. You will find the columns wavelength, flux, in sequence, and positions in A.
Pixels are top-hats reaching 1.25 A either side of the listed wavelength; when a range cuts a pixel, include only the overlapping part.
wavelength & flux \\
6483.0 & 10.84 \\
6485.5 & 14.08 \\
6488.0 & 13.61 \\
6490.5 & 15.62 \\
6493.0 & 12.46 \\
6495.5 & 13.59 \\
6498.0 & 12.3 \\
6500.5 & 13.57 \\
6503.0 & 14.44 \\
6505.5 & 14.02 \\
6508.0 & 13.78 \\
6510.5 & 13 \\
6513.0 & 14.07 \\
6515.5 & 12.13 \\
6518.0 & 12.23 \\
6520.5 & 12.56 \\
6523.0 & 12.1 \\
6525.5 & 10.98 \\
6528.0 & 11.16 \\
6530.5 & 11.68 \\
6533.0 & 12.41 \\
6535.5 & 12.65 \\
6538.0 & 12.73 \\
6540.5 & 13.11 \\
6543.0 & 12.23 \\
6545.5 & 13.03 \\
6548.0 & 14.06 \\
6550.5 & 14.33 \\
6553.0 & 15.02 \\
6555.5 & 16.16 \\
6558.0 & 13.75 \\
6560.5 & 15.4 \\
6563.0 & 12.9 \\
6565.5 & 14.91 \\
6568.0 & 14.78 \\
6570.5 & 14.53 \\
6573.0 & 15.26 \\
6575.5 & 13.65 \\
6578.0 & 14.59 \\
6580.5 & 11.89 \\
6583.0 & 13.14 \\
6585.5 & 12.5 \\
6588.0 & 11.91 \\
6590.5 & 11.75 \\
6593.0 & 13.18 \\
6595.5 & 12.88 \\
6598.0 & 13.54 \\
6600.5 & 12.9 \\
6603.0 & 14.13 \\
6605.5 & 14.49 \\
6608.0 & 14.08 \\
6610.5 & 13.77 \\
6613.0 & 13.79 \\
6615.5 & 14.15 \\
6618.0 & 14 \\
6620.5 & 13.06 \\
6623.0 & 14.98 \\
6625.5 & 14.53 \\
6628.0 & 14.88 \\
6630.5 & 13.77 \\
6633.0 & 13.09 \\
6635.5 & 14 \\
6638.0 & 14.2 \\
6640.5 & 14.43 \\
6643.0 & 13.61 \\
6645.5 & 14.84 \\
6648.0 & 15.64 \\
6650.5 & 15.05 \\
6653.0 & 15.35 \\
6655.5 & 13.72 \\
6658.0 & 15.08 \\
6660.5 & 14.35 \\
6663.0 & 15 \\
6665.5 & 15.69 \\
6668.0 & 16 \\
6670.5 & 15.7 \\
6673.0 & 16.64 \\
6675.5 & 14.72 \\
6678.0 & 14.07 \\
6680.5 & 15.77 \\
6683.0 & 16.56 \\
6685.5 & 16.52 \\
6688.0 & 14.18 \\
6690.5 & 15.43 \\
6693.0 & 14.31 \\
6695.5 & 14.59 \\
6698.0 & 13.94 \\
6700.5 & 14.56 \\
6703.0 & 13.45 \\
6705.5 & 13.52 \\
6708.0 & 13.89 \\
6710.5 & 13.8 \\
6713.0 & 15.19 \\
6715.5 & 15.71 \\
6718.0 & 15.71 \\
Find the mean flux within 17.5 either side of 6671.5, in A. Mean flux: 15.3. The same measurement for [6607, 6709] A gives 14.6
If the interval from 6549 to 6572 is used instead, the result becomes 14.6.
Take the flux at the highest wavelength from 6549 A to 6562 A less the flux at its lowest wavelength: 1.1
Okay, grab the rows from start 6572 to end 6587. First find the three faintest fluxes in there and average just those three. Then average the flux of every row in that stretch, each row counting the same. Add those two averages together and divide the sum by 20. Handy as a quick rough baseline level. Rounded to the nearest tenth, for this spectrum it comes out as 1.3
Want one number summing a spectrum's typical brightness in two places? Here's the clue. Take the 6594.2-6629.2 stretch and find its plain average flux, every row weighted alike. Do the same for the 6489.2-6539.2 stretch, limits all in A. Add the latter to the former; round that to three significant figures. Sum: 26.8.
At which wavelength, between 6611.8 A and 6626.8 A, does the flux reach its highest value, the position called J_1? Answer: 6623.0 A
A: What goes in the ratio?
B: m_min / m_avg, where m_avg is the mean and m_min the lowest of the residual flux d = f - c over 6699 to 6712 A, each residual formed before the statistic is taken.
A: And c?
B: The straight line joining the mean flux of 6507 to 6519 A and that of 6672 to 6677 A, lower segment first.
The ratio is 1.2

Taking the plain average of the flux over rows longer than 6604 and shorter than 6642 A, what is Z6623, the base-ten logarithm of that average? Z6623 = 1.15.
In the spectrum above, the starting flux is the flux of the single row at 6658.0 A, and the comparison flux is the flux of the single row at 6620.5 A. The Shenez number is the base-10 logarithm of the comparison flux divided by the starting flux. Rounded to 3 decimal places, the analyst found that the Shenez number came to -0.062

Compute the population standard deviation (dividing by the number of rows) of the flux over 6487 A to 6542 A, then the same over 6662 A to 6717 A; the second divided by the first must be 0.92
